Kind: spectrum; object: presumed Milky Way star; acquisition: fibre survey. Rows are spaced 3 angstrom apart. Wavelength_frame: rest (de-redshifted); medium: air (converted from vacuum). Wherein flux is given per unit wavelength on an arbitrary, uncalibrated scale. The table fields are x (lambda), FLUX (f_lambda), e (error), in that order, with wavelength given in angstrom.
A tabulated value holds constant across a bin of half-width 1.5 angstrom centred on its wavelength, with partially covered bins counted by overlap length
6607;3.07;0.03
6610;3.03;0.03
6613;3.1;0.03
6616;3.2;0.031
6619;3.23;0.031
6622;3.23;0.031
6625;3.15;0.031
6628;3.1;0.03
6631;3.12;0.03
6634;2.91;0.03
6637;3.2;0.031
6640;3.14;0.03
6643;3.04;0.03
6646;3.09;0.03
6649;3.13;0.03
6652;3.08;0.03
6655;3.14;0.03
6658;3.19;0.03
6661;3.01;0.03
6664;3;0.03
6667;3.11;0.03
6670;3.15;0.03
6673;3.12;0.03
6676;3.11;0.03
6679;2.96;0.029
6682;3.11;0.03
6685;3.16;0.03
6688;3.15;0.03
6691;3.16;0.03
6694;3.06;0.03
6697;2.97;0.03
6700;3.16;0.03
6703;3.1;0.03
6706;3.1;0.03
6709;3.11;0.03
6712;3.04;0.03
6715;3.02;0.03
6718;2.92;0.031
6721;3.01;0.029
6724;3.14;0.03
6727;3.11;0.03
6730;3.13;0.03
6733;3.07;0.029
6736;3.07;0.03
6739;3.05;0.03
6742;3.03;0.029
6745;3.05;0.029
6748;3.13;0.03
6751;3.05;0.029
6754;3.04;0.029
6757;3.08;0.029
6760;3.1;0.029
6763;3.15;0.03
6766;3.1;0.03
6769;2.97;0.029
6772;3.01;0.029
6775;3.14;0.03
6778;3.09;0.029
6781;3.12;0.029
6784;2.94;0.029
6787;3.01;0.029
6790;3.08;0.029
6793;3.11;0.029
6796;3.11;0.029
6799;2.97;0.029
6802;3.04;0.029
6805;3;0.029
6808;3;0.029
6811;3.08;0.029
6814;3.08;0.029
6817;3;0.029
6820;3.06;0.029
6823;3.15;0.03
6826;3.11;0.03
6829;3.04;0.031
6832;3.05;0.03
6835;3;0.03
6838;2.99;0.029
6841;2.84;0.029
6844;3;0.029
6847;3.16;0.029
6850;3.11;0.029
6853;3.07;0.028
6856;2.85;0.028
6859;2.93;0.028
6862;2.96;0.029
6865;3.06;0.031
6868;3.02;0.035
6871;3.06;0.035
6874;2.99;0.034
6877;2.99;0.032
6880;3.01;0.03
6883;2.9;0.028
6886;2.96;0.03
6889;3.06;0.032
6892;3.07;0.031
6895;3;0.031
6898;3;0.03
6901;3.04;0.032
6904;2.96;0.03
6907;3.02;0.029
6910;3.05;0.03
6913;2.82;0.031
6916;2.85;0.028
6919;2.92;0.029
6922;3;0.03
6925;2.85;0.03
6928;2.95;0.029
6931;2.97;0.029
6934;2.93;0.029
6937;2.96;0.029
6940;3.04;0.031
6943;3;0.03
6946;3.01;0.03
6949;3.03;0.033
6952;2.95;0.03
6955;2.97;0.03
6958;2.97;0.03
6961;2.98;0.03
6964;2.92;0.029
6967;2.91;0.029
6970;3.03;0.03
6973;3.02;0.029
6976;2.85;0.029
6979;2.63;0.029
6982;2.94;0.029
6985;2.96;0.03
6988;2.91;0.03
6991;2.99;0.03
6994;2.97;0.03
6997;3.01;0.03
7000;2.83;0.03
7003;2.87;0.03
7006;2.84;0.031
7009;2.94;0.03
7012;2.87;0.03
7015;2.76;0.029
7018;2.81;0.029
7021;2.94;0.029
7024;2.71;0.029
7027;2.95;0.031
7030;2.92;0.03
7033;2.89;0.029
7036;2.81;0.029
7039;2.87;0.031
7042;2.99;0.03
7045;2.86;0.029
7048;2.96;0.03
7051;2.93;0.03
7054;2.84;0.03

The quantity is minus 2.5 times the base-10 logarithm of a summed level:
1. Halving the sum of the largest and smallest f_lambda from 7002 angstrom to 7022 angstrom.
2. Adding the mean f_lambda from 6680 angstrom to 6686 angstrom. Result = -1.94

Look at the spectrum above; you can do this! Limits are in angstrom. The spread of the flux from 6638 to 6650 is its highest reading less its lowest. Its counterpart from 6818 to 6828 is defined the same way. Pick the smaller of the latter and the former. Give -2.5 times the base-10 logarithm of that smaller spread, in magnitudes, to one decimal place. 2.6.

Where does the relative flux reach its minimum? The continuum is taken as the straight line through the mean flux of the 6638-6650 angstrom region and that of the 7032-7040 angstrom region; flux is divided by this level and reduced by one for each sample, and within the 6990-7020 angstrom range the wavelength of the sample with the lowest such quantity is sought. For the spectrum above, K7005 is 7015 angstrom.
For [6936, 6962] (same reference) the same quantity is 6952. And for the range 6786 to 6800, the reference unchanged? 6799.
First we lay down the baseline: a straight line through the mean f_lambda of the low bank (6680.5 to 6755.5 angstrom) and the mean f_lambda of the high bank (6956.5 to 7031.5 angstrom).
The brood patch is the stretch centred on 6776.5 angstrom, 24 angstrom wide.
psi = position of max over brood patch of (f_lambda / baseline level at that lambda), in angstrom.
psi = 6775 angstrom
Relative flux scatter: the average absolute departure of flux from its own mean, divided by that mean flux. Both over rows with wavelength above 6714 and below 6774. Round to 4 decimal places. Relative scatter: 0.0152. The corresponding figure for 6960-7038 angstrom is 0.0258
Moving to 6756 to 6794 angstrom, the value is 0.0174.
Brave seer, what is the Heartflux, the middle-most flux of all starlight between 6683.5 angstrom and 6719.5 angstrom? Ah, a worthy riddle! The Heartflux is 3.10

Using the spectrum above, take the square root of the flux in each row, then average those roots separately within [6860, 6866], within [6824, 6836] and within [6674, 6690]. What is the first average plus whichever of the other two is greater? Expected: 3.49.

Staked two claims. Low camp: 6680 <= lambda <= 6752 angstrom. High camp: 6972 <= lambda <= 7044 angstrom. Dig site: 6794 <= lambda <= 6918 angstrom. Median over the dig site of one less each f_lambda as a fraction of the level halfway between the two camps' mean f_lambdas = -0.009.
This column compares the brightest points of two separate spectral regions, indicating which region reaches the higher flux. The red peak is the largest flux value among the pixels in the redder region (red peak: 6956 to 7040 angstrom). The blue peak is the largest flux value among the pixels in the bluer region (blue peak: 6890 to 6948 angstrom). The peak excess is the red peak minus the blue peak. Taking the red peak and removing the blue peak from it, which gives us -0.040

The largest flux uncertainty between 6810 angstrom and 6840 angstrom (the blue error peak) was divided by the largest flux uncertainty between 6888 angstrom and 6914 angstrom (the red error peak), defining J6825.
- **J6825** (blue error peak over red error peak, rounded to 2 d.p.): 0.97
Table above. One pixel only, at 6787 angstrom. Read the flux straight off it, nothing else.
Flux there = 3.01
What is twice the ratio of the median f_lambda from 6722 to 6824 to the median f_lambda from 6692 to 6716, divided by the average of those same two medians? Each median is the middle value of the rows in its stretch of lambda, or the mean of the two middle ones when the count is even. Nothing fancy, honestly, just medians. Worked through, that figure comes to 0.649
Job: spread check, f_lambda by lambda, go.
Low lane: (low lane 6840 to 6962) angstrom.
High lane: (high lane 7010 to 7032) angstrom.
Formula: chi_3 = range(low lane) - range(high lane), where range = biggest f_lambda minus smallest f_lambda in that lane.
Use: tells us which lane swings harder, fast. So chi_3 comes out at 0.10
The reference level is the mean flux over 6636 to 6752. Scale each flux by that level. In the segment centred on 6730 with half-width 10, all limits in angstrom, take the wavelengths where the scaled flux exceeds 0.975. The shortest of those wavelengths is 6721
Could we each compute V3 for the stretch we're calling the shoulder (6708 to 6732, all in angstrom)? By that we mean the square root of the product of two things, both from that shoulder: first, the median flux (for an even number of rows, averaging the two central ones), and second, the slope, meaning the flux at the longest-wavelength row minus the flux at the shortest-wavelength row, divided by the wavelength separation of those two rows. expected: 0.054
